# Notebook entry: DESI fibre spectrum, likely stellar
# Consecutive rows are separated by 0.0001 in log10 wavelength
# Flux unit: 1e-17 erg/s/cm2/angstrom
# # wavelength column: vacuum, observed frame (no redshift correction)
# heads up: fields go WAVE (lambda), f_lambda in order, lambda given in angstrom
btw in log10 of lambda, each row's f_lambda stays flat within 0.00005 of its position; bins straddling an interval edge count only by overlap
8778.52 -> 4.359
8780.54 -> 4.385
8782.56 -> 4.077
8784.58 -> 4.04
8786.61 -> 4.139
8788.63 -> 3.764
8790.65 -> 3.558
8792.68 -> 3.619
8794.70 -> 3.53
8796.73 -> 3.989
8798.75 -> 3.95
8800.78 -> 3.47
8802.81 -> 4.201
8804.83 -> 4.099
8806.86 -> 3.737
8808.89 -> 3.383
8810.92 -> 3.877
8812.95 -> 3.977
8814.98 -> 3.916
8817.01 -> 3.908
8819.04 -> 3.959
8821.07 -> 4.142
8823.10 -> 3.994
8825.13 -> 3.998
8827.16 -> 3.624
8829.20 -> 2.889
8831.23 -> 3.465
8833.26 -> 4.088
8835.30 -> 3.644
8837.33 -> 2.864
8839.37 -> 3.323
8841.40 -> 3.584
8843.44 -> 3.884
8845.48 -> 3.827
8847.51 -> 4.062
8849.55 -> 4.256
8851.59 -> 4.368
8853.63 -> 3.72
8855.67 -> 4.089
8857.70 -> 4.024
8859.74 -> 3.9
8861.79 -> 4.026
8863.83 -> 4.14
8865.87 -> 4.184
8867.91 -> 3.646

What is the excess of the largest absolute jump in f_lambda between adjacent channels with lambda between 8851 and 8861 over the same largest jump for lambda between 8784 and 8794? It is 0.27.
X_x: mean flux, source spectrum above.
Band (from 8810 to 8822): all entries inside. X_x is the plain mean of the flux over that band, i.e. 3.96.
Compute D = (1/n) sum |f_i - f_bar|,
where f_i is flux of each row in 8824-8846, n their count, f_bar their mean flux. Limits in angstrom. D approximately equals 0.31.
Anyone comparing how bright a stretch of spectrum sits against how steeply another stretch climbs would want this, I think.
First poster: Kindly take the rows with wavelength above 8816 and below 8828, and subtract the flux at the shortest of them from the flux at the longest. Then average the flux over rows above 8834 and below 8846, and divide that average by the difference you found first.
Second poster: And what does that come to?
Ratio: -12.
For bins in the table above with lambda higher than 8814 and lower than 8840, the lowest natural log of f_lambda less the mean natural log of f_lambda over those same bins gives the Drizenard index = -0.24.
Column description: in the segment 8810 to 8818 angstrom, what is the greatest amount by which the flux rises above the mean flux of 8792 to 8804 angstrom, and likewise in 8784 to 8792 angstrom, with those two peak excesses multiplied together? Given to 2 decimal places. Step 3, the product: 0.06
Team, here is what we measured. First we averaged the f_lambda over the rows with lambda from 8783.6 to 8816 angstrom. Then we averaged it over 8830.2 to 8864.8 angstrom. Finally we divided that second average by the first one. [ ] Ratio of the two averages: 1.00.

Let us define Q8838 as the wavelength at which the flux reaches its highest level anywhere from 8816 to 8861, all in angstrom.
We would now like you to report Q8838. 8851.59 angstrom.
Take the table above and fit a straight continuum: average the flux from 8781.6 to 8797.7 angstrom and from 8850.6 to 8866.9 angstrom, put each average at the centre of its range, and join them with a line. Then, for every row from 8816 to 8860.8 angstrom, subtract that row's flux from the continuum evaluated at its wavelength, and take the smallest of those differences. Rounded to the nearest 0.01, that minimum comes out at -0.33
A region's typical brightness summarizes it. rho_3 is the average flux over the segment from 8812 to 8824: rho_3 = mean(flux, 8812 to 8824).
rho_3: 3.98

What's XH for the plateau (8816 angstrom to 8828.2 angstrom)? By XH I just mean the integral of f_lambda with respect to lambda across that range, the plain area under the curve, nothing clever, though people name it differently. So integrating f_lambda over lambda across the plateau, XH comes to 48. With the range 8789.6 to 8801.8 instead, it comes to 45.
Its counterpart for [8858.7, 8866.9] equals 33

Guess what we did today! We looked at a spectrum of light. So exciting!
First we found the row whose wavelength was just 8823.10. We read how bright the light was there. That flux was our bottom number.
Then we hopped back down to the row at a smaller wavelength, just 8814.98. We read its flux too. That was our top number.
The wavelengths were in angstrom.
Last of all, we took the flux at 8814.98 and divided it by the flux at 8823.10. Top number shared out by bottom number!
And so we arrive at 0.98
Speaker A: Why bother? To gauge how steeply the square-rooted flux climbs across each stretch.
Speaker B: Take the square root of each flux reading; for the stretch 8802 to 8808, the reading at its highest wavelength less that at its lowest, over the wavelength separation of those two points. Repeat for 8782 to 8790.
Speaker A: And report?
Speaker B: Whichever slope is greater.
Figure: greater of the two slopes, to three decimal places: -0.013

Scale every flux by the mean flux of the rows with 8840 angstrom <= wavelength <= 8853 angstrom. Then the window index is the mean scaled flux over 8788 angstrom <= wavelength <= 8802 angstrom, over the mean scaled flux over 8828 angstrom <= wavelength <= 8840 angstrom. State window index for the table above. 1.09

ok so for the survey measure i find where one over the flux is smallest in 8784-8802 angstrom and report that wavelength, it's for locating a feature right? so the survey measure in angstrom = 8786.61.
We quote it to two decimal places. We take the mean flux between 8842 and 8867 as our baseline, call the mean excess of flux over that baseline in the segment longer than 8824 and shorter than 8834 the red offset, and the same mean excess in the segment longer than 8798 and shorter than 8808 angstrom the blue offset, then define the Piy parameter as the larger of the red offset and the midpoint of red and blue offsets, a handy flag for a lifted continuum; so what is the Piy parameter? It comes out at -0.29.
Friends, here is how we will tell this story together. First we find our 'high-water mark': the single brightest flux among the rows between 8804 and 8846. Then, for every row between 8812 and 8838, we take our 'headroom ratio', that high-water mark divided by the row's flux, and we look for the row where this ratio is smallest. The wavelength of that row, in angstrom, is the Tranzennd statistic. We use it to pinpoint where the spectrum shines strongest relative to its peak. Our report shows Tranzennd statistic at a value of 8821.07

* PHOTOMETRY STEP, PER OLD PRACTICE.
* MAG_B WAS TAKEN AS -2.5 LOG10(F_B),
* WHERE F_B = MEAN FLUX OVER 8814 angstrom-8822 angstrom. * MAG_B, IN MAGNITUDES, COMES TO -1.50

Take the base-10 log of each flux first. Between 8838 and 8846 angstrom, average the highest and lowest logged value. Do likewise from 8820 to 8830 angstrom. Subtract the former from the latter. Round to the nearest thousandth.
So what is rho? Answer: -0.016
